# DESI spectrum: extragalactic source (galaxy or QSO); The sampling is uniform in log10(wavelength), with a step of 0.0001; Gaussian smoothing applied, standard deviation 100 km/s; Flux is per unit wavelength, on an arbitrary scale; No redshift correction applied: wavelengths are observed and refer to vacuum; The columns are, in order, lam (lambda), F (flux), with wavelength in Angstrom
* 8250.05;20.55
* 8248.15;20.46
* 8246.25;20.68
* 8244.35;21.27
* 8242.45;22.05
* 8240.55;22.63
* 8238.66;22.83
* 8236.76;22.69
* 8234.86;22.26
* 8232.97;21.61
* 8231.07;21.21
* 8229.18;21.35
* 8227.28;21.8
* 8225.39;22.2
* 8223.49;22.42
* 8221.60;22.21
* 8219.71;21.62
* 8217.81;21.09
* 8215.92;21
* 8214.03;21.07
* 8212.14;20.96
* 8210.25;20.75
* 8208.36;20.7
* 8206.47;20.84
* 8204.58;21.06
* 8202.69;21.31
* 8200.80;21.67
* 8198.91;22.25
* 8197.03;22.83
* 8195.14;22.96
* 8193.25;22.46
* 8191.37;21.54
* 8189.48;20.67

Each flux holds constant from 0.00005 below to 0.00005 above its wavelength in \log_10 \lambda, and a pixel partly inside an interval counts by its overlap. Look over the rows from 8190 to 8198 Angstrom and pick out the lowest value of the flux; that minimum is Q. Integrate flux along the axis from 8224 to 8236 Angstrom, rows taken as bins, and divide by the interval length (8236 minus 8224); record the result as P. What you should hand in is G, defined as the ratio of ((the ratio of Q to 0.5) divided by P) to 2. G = 0.99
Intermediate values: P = 21.8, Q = 21.54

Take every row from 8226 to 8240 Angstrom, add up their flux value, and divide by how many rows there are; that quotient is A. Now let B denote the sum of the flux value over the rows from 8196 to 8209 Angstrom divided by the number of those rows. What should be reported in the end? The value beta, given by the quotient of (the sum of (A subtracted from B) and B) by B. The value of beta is 0.98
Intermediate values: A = 22.0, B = 21.5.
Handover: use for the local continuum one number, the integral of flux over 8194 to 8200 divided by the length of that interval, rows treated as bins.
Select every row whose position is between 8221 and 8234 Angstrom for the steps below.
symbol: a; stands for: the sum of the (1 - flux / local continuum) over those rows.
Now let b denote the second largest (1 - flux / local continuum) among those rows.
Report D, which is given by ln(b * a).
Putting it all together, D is -4.2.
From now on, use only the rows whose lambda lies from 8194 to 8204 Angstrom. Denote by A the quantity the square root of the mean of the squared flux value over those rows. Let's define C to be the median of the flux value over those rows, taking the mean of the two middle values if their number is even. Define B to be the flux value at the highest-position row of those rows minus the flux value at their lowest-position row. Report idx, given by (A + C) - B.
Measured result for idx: 46.1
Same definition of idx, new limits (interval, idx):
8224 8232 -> 44.2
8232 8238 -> 43.4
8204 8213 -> 41.8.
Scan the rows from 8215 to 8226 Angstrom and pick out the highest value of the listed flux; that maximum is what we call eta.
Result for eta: 22.42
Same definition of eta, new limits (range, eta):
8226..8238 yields 22.69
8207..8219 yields 21.09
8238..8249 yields 22.83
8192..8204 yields 22.96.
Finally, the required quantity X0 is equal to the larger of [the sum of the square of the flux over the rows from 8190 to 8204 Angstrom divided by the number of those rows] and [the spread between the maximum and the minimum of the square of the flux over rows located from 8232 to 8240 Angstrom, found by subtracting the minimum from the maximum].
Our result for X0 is 491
